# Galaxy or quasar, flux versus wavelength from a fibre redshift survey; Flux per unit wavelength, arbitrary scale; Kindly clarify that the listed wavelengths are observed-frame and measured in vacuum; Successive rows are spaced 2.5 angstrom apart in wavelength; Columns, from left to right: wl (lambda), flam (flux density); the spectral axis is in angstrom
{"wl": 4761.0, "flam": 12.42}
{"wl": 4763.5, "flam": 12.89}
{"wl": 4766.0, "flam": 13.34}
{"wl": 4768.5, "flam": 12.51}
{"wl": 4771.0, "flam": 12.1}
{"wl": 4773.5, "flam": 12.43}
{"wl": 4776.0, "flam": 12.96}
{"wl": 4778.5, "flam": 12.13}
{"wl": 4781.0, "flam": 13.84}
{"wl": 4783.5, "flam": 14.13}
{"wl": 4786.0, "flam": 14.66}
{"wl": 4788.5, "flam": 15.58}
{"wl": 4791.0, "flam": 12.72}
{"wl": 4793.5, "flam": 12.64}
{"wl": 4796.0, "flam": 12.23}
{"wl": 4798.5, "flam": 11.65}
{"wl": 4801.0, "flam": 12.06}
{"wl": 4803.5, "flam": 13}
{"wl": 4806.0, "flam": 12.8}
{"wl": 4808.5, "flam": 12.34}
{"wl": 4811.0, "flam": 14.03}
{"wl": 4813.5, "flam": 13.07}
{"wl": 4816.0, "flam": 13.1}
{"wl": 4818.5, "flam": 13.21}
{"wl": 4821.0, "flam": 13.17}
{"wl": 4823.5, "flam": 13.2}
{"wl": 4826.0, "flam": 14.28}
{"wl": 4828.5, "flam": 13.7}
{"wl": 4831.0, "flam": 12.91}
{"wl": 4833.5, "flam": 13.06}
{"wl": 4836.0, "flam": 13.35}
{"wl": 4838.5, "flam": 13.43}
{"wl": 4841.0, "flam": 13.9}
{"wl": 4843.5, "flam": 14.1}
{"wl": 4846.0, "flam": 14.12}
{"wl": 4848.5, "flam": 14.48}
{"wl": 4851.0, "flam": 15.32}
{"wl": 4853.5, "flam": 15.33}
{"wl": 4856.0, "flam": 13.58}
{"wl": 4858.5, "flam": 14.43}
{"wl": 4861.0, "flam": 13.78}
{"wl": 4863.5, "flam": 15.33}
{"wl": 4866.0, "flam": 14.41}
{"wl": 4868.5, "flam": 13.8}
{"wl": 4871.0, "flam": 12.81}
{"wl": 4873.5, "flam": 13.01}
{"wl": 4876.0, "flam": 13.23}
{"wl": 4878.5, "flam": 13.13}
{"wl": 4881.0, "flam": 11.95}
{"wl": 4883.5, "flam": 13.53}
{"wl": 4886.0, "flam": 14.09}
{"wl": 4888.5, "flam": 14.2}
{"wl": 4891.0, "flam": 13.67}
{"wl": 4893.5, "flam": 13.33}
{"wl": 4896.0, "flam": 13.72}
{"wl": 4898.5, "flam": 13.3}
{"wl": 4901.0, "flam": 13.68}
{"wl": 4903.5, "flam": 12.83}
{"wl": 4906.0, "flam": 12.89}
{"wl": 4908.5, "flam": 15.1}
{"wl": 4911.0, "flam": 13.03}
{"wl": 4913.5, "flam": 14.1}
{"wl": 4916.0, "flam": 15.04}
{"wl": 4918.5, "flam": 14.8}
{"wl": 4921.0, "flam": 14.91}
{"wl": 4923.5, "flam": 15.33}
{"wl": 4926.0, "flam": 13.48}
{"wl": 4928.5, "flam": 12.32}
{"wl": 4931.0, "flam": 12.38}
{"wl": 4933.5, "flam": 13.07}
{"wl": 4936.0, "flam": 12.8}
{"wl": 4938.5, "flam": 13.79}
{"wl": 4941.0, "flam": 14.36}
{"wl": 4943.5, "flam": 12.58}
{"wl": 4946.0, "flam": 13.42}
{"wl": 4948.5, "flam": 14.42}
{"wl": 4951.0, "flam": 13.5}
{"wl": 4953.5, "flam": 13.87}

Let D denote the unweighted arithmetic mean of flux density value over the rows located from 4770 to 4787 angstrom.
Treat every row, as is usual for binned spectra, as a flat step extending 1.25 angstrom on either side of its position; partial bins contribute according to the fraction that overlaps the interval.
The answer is 13.2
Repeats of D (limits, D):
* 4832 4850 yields 13.8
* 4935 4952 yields 13.6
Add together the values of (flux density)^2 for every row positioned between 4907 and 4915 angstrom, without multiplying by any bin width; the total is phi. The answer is 597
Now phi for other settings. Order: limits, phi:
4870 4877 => 508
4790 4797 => 471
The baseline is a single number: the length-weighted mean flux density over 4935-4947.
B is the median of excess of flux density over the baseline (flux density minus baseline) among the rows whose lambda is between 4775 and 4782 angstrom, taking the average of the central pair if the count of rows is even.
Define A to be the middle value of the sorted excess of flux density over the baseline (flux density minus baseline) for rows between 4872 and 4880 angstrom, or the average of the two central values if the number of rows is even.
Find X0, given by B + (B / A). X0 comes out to 1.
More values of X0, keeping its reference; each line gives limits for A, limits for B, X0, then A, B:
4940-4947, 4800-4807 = -33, 0.0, -0.60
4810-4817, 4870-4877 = 1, -0.3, -0.39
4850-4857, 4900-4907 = -1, 1.9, -0.51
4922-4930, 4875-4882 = -4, 0.1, -0.27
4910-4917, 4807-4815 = -1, 0.7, -0.33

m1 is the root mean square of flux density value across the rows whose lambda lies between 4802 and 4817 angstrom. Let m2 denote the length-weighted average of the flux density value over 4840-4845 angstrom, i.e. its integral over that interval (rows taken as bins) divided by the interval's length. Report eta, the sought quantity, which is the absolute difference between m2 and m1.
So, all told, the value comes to 0.9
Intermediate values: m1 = 13.1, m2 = 14.0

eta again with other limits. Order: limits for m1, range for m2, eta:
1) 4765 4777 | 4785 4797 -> 0.9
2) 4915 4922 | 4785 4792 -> 0.6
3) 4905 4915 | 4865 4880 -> 0.5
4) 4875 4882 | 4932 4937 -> 0.1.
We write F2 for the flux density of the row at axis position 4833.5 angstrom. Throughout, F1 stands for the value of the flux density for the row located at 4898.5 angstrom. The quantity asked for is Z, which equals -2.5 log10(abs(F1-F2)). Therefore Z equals 1.5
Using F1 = 13.3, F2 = 13.06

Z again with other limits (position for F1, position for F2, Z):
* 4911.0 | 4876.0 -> 1.7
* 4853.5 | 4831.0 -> -1.0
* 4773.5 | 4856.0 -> -0.2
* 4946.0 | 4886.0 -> 0.4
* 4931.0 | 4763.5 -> 0.7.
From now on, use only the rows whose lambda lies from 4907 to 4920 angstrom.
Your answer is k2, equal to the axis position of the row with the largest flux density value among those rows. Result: 4908.5 angstrom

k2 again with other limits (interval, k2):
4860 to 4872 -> 4863.5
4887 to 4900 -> 4888.5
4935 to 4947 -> 4941.0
